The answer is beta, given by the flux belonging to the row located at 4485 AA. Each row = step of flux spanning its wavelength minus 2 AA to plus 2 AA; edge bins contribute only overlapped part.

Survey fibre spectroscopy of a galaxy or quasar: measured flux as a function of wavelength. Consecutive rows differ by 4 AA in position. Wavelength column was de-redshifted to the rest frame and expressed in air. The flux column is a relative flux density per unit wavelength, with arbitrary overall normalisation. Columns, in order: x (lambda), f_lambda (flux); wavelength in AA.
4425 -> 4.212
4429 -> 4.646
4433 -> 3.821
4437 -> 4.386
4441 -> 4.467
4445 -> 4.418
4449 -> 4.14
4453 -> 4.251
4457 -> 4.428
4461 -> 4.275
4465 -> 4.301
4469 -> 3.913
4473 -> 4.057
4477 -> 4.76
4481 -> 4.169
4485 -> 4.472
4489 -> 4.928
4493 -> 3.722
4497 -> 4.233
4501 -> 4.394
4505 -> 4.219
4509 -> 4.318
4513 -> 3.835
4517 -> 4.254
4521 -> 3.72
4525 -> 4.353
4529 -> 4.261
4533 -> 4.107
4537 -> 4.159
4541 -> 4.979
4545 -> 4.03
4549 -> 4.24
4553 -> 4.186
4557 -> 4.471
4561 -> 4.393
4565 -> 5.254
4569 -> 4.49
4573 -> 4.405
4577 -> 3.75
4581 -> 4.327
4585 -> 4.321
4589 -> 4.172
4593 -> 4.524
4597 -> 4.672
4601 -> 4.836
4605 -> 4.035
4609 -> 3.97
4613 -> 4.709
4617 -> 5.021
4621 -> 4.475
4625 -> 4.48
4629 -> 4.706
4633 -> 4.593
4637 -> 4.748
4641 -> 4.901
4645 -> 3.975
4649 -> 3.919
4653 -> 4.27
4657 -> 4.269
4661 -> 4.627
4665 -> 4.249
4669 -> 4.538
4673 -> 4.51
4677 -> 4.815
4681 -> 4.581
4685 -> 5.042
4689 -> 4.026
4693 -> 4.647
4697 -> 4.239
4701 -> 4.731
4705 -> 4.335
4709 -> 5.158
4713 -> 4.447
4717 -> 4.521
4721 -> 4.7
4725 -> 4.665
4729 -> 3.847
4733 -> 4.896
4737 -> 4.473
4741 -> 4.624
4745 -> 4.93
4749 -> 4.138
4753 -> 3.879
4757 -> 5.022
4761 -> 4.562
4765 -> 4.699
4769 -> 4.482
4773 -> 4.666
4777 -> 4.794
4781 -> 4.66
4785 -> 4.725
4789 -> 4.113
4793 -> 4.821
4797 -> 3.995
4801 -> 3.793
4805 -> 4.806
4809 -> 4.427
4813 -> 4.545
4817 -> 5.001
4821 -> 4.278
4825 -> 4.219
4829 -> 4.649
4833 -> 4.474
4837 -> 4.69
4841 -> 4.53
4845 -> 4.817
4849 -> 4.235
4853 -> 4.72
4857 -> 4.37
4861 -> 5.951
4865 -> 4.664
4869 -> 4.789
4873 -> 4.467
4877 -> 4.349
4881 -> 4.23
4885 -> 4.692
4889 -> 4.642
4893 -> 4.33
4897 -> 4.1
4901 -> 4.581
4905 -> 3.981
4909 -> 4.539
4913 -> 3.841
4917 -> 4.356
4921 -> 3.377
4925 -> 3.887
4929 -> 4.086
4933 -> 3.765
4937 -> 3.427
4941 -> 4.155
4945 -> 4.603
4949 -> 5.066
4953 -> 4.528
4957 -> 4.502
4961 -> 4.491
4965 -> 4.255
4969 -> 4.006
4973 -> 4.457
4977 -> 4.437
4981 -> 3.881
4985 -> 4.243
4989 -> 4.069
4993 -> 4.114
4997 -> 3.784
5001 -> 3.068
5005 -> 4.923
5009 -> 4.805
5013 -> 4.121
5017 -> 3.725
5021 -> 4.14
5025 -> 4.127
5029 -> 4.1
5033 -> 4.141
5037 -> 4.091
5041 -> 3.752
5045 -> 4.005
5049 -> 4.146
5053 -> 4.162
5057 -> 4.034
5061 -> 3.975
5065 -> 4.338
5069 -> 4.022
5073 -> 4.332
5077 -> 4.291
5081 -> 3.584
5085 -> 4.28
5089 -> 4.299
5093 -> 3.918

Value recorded 4.472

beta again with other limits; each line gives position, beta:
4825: 4.219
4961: 4.491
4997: 3.784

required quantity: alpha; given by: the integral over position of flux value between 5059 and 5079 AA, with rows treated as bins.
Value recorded 83.8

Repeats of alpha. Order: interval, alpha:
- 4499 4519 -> 84.1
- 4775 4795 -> 92.5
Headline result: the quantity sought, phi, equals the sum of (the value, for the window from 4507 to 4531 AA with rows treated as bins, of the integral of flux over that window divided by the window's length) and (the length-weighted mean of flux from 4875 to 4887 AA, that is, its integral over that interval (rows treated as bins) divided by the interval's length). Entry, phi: 8.55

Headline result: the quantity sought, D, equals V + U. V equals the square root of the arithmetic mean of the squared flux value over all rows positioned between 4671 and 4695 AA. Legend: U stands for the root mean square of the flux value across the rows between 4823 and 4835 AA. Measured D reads 9.06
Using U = 4.45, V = 4.61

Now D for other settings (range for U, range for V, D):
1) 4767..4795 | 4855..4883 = 9.33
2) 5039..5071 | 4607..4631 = 8.63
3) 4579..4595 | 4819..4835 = 8.75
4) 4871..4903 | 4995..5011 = 8.64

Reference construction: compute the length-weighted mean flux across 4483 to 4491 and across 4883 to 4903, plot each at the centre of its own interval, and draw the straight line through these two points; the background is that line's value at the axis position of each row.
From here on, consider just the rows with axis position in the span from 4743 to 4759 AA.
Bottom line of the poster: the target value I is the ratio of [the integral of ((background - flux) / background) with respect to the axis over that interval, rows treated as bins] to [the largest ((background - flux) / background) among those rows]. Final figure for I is 1.4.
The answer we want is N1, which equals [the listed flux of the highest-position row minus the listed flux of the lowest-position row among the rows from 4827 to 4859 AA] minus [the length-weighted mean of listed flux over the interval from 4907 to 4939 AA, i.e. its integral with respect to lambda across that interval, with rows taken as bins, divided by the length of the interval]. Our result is -4.19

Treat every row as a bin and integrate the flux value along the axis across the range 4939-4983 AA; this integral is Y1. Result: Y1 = 193.5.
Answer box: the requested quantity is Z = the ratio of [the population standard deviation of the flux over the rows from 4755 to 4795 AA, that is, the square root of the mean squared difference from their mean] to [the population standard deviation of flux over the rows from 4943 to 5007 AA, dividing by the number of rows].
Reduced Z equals 0.50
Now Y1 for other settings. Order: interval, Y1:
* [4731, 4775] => 201.5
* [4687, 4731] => 197.3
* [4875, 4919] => 190.6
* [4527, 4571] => 194.3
